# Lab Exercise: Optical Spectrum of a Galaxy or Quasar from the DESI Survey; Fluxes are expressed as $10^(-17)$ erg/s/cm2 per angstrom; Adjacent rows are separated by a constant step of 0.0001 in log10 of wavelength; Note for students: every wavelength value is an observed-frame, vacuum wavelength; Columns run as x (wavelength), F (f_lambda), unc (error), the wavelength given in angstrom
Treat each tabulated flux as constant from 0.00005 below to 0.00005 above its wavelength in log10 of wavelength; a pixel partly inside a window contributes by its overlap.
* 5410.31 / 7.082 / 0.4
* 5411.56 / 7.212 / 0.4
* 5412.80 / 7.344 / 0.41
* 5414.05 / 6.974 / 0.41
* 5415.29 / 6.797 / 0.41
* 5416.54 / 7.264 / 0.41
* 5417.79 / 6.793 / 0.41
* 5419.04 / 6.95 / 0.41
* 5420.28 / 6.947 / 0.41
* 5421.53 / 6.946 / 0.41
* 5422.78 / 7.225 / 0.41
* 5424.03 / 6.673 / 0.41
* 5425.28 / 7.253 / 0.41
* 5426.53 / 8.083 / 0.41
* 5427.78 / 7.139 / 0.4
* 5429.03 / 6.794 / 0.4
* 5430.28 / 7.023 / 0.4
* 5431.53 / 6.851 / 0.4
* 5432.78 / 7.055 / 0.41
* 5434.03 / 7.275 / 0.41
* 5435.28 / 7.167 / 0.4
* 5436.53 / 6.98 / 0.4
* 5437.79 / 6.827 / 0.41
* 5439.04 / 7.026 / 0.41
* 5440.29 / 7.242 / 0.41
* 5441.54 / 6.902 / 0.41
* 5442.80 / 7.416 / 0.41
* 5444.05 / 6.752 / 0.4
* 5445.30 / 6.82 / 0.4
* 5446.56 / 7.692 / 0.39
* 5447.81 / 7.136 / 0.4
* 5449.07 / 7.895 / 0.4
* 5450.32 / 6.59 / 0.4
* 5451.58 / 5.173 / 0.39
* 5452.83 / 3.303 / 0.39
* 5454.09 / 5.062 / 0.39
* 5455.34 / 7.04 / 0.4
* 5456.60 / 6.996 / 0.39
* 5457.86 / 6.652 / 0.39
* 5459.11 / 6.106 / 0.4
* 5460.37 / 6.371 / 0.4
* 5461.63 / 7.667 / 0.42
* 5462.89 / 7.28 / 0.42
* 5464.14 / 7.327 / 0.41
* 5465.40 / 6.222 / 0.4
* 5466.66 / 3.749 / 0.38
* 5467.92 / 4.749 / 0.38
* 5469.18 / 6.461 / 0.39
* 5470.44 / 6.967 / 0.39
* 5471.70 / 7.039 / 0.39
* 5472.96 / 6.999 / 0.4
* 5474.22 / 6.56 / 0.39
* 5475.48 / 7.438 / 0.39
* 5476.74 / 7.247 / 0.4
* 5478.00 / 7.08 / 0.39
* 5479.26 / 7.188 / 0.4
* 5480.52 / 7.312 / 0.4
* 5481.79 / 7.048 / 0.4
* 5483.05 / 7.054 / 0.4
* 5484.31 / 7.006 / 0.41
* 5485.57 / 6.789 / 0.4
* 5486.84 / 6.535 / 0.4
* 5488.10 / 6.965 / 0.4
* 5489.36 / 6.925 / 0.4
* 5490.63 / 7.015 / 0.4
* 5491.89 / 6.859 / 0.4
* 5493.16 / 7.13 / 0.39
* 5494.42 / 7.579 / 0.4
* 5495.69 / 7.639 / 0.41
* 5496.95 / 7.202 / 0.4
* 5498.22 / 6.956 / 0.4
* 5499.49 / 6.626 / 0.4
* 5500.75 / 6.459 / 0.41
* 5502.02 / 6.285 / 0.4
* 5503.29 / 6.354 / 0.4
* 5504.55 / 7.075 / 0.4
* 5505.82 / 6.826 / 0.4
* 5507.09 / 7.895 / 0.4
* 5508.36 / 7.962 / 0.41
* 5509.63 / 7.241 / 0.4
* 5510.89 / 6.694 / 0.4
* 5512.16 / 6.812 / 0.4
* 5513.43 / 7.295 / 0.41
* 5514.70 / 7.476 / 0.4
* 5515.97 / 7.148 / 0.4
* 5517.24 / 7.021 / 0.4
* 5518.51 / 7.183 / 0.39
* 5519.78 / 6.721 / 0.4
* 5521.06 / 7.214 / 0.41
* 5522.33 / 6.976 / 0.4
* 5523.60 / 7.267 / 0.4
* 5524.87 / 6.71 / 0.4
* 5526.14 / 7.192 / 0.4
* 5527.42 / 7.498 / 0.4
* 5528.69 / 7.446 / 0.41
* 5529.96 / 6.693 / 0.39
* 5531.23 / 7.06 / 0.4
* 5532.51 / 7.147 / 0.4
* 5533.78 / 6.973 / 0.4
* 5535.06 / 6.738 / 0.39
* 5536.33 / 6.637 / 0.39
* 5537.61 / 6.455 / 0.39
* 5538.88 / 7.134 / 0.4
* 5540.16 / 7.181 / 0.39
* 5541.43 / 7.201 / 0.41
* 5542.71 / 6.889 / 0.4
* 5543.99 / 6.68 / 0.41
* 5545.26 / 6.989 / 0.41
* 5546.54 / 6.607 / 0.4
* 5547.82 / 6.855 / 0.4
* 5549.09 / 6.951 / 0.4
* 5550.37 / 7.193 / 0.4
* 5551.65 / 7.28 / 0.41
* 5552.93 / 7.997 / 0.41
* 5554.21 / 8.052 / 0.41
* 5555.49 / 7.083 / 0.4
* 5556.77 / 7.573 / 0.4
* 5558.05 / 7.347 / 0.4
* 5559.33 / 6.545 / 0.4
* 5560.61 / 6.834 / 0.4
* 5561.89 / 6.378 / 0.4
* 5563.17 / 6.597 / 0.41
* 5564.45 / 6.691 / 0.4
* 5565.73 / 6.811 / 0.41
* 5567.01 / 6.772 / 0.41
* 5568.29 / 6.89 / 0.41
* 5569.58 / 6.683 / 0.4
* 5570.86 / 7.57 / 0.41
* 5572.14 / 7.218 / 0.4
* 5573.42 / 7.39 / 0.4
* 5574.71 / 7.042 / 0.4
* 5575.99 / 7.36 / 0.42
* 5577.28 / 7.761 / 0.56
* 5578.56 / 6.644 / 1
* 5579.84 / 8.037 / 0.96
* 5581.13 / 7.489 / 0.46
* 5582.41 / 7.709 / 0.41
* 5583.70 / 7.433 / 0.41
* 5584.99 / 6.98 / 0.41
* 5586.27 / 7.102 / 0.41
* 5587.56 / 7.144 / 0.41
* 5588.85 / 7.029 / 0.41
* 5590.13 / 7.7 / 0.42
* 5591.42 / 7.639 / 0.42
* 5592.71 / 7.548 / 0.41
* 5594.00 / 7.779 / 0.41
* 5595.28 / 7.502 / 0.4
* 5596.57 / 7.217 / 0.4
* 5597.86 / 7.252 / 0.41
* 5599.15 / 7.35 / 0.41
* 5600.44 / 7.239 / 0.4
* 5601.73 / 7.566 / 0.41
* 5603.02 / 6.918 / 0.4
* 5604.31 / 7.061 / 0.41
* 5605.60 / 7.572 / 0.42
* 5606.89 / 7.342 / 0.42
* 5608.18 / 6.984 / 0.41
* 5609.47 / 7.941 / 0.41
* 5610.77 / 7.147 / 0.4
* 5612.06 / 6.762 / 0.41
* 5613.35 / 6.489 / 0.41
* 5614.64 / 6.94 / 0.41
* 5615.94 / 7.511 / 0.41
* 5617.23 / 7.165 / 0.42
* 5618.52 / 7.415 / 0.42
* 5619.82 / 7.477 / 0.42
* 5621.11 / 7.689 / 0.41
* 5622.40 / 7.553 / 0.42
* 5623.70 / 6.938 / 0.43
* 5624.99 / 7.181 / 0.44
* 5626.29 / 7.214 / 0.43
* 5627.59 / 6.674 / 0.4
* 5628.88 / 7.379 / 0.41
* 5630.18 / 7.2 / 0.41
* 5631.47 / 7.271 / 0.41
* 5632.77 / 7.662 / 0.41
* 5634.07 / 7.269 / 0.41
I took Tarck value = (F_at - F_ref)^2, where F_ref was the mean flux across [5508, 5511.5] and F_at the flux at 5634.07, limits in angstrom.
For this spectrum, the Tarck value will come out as 0.00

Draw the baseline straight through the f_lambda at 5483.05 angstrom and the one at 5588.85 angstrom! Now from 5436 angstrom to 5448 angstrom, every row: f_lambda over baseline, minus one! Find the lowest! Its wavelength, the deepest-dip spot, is 5444.05 angstrom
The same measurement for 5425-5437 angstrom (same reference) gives 5429.03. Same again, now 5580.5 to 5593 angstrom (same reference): 5584.99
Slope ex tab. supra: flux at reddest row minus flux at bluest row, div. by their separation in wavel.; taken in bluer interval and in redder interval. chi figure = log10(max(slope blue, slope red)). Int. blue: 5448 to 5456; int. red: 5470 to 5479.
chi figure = -1.8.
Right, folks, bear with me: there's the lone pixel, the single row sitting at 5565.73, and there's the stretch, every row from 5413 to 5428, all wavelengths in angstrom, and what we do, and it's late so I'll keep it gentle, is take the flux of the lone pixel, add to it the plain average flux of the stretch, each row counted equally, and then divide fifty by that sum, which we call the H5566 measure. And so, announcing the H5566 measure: 3.60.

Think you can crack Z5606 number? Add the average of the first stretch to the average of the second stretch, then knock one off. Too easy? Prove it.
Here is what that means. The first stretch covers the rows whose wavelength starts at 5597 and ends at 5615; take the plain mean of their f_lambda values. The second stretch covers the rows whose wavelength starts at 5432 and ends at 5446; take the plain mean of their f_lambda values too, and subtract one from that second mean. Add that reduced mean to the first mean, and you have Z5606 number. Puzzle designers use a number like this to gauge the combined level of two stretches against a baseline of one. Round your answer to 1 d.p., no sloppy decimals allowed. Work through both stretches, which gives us 13.2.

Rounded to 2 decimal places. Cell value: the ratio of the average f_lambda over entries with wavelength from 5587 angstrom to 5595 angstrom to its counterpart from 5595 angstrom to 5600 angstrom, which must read 1.02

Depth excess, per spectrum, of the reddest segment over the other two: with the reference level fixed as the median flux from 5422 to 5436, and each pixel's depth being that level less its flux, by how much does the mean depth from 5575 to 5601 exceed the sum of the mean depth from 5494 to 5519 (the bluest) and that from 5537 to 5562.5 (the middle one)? -0.39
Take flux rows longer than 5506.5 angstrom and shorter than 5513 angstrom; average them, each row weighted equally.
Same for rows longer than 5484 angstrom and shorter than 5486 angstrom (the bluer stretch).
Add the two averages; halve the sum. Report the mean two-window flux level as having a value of 7.11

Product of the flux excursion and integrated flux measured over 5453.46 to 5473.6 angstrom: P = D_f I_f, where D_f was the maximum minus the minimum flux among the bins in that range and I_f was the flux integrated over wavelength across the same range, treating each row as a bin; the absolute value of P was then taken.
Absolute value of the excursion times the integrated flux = 506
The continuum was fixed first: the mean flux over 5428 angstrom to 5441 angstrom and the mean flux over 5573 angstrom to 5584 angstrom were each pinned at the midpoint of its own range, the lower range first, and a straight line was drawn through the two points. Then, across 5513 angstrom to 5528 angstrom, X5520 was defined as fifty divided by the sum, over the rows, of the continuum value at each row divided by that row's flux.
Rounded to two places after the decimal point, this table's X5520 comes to 4.09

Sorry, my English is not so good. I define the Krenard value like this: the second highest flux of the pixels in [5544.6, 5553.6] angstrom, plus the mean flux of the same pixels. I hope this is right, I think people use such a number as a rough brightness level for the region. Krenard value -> 14.4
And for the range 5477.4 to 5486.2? 14.3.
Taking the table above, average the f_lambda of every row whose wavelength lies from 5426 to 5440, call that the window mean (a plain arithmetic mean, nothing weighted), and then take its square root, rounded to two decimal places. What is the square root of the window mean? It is 2.67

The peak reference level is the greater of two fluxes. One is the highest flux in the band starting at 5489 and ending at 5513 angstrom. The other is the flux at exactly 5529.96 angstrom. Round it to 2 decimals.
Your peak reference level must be 7.96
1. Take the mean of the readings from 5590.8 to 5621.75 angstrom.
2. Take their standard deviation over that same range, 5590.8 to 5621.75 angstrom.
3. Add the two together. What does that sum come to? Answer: 7.65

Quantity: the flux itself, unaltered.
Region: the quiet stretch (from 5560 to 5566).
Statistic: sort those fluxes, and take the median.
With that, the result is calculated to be 6.69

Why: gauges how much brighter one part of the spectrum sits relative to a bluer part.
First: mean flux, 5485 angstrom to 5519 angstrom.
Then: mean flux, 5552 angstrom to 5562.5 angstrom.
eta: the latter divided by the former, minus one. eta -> 0.03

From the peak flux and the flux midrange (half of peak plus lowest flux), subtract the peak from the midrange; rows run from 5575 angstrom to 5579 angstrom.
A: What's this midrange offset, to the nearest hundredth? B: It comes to -0.56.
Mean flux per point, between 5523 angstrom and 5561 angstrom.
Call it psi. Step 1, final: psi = 7.1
